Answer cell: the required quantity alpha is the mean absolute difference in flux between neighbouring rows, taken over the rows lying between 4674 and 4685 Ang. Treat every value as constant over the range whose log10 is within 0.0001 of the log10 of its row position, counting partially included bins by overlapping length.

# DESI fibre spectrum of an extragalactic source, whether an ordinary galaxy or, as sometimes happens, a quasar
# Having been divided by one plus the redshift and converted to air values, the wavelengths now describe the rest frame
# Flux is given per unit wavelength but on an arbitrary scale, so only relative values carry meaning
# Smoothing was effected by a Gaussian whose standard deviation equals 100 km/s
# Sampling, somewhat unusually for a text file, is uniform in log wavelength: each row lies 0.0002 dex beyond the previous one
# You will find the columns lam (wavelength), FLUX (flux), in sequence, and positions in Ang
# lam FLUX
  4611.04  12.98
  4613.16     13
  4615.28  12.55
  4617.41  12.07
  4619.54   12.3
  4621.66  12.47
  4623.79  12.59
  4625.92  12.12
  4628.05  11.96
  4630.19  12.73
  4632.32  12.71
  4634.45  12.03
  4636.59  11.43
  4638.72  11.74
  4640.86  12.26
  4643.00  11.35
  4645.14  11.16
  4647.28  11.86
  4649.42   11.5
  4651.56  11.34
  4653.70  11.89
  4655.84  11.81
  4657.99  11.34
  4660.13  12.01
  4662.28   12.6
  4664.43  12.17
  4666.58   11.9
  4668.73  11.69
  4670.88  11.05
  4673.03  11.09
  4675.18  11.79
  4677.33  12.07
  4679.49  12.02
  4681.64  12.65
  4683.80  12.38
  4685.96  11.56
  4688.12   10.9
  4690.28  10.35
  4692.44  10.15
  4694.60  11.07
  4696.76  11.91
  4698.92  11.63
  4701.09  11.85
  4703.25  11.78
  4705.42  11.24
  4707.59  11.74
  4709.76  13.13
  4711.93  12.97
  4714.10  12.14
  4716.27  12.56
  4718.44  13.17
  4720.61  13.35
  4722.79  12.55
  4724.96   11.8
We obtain 0.31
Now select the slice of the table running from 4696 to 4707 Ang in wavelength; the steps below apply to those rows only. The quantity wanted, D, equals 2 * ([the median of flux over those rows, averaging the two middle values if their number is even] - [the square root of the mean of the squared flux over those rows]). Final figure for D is 0.19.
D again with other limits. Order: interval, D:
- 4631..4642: -0.02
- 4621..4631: 0.19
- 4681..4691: -0.08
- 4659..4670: -0.14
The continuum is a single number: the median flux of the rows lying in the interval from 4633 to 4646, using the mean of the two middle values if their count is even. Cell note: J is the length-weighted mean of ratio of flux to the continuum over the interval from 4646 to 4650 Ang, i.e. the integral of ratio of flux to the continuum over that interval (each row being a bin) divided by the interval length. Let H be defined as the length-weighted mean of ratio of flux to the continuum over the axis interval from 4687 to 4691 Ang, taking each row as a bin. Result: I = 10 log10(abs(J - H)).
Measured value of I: -10.5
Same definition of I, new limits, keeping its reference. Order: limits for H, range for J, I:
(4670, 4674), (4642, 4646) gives -18.1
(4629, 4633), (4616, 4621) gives -14.1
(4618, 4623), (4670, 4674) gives -9.5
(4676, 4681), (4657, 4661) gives -14.5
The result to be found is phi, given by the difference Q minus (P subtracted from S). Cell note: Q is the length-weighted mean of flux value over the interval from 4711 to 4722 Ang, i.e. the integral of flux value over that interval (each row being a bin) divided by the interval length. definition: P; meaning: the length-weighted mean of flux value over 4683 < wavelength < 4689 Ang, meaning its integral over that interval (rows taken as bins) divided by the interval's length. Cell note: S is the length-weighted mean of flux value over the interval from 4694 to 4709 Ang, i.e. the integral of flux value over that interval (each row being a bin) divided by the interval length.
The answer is 12.8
